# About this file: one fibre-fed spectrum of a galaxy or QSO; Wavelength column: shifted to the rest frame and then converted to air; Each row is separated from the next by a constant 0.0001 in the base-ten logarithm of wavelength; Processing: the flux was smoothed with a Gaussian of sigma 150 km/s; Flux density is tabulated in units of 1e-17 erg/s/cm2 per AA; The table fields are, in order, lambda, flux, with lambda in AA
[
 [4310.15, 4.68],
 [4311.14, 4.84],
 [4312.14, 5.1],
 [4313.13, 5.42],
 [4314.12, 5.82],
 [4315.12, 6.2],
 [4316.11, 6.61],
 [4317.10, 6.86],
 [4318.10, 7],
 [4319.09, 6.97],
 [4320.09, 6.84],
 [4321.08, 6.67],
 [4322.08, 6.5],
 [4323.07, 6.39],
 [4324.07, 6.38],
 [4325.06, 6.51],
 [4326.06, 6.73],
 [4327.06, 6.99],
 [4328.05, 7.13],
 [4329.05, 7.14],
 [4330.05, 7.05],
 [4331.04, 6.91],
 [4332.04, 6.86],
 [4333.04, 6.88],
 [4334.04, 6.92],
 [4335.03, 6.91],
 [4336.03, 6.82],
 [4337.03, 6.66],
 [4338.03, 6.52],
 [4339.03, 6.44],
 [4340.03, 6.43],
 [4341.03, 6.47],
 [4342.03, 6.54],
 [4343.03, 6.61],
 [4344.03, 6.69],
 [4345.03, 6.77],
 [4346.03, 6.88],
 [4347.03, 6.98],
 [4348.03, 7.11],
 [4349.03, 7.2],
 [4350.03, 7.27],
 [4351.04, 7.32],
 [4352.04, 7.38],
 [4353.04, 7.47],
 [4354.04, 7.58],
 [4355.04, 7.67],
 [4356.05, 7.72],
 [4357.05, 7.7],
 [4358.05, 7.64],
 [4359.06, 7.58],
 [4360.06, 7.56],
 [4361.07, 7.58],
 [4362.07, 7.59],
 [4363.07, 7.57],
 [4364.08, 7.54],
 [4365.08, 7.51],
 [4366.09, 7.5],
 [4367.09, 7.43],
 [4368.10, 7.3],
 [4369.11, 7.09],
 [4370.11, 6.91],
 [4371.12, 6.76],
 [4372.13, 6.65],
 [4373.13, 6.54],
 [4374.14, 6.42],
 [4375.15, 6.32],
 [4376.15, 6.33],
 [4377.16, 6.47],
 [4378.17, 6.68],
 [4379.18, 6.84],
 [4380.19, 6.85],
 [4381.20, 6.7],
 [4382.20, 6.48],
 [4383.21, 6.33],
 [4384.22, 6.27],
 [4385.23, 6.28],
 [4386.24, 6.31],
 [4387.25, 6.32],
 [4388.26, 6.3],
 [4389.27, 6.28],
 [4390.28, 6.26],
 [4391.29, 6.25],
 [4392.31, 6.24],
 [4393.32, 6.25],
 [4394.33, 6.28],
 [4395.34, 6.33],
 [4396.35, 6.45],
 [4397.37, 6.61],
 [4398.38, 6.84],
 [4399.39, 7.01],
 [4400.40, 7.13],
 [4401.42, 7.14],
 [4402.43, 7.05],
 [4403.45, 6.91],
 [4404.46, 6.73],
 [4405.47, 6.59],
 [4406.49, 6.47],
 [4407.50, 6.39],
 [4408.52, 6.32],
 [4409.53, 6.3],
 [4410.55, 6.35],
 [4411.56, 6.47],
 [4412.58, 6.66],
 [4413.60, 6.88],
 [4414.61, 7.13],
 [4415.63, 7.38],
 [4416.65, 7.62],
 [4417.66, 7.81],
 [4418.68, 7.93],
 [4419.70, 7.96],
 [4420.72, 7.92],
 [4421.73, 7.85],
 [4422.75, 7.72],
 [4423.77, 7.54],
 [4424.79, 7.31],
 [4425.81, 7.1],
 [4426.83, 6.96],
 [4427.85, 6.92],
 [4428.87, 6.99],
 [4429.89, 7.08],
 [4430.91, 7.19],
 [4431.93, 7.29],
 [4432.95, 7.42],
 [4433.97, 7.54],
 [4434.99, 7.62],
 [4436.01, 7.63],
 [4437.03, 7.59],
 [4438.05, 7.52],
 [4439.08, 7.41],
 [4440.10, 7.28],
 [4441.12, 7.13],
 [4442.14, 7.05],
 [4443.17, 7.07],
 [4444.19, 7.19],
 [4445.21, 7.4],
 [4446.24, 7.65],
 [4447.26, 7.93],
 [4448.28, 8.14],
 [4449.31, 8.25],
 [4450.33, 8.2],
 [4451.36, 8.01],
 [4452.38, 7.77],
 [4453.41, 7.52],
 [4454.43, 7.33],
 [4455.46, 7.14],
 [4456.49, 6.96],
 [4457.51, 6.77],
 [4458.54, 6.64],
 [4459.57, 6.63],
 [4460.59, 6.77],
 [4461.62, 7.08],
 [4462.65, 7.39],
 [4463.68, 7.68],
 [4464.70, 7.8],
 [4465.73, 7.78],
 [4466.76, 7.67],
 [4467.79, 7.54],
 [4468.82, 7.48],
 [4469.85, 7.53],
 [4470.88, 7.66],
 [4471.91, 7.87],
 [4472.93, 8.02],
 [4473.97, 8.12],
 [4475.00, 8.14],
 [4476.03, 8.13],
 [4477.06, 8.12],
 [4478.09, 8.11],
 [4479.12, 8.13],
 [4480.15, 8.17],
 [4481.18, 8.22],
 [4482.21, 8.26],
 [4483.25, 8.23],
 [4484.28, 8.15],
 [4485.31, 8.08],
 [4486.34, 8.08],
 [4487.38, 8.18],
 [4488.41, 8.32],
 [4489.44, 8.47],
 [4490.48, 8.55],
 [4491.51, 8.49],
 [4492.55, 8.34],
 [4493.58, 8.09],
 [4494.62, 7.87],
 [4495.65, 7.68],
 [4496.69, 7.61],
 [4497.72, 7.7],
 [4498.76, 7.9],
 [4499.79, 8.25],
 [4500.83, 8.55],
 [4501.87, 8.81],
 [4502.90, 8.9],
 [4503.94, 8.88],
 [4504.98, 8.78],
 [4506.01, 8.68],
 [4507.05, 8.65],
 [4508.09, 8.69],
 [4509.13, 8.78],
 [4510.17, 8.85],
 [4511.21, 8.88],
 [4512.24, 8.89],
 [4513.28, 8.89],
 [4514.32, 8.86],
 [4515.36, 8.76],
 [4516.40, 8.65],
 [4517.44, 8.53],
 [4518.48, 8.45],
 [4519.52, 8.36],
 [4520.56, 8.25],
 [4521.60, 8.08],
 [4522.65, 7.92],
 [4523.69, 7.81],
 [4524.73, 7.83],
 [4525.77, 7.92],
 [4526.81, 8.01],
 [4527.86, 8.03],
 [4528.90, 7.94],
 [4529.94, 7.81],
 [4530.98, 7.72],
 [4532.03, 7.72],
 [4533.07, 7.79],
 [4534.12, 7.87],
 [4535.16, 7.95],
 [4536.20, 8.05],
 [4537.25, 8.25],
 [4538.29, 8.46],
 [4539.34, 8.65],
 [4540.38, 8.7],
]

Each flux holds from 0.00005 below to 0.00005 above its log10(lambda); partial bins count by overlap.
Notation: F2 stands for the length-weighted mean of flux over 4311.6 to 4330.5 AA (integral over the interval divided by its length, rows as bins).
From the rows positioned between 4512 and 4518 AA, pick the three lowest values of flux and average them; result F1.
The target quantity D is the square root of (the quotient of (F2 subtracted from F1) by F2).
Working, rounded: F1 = 8.65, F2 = 6.5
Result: 0.6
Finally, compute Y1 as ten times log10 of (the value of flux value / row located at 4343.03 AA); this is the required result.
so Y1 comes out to 8.2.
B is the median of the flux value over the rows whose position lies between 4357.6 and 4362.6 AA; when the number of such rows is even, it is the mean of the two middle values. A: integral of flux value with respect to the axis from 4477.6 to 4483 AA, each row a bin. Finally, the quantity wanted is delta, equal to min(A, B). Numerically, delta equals 7.6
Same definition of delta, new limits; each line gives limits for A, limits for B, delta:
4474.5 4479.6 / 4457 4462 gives 6.8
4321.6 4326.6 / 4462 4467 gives 7.7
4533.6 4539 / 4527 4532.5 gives 7.8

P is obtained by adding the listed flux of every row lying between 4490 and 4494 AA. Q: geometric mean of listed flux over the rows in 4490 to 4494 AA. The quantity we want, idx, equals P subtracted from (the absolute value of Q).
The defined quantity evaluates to -25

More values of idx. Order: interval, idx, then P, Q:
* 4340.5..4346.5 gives -33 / 40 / 6.66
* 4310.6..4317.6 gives -35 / 41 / 5.79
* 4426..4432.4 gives -35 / 42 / 7.07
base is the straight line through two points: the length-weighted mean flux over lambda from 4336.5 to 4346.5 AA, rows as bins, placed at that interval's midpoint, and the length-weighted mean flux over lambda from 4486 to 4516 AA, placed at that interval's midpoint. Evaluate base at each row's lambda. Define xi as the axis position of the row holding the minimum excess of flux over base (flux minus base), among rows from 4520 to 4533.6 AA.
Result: 4532.03 AA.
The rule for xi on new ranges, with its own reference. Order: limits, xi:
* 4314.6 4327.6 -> 4315.12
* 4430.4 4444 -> 4442.14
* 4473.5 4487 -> 4486.34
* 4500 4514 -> 4500.83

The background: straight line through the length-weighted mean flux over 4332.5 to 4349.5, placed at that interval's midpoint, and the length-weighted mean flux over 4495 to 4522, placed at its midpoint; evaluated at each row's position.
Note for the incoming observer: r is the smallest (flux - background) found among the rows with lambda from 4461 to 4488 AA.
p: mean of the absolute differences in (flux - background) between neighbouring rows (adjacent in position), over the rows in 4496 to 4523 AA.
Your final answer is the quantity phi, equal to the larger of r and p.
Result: 0.11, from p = 0.111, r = -0.94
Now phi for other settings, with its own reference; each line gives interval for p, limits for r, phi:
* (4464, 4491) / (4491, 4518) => 0.07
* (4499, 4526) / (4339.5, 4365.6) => 0.10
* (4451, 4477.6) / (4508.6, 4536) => 0.14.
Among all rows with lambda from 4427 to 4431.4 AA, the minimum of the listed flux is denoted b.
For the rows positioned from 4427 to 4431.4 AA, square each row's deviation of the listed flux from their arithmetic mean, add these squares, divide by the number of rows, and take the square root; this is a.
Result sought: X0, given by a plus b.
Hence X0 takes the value 7.0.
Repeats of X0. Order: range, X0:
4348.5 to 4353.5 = 7.3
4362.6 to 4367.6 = 7.5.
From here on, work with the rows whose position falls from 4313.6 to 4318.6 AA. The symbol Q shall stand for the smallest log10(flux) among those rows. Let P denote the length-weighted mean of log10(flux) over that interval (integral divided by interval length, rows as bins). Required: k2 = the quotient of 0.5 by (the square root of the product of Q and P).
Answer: 0.634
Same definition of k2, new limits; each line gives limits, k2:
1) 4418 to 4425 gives 0.570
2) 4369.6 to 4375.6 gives 0.617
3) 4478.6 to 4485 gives 0.548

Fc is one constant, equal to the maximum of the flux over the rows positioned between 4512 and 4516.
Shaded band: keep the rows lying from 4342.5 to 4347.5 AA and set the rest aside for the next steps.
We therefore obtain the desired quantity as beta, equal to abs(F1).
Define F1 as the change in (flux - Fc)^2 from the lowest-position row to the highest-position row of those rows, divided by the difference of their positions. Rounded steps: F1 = -0.39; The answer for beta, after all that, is 0.39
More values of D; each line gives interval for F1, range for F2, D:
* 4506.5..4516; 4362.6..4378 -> 0.5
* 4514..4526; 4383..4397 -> 0.5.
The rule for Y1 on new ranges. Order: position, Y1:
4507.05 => 9.4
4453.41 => 8.8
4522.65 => 9.0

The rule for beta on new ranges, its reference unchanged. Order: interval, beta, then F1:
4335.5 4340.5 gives 0.44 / 0.44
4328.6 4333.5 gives 0.25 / 0.25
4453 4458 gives 0.64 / 0.64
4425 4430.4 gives 0.02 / 0.02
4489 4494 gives 0.11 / 0.11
